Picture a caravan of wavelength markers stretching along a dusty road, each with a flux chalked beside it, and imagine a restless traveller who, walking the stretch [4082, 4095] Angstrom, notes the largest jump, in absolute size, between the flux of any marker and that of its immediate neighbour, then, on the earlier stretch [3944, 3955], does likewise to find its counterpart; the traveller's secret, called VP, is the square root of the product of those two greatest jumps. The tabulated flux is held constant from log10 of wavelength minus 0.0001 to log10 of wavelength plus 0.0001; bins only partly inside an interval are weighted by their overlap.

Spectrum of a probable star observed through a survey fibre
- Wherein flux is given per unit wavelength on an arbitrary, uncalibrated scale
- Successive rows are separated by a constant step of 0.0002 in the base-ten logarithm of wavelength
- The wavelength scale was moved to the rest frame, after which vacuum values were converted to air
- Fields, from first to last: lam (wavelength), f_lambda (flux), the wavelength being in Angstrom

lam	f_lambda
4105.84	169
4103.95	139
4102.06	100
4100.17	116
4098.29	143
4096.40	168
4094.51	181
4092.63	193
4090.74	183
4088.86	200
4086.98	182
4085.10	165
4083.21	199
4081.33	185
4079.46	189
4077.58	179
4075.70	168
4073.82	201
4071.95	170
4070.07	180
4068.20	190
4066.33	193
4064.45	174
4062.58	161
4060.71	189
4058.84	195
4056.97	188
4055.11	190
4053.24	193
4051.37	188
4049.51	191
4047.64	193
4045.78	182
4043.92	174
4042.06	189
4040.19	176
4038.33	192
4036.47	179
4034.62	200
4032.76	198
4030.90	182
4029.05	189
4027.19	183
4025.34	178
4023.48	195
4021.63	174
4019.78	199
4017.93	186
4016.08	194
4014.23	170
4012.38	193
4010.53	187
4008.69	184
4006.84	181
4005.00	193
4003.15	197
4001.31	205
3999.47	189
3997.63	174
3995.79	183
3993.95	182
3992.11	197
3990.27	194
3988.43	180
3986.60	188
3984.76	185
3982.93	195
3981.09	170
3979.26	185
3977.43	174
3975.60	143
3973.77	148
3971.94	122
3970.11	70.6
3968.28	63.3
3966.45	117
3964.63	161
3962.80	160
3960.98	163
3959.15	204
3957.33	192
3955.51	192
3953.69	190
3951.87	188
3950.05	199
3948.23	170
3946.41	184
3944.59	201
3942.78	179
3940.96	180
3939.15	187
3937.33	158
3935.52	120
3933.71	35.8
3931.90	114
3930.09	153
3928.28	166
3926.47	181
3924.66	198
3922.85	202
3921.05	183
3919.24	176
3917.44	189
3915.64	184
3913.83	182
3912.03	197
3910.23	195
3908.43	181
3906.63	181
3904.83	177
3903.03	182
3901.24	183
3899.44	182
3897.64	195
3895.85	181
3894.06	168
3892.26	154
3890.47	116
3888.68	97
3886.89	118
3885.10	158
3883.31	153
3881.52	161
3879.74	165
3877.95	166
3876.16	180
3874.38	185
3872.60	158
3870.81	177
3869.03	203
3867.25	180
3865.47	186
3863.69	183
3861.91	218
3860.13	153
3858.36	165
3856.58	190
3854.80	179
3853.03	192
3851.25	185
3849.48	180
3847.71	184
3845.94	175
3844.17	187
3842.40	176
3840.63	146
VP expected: 31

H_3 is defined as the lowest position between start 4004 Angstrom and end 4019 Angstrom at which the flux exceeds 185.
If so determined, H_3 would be 4005.00 Angstrom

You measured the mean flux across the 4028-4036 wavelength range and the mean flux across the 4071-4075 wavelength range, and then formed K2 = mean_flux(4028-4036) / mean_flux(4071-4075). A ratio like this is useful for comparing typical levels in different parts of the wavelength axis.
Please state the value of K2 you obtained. 1.04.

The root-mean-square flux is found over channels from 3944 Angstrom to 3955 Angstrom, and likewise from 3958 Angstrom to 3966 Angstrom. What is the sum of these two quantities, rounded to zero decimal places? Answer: 362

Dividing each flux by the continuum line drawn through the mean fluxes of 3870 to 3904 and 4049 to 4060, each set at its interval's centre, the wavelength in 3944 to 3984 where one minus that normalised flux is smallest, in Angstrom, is 3959.15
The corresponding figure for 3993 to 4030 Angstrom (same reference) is 4001.31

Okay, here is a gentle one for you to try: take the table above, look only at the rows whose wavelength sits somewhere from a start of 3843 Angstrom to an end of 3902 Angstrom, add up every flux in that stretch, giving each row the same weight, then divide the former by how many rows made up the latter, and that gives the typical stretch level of 171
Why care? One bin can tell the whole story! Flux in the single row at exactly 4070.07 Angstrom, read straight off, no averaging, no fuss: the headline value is 180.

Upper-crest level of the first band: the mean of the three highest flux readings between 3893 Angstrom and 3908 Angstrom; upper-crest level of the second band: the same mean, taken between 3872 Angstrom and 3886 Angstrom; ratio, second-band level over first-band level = 0.95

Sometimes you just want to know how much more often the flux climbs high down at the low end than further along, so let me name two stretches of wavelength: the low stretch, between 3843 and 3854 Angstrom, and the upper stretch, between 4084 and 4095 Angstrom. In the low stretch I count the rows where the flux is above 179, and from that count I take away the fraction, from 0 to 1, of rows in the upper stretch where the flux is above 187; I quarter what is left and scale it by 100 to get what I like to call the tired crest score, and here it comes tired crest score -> 117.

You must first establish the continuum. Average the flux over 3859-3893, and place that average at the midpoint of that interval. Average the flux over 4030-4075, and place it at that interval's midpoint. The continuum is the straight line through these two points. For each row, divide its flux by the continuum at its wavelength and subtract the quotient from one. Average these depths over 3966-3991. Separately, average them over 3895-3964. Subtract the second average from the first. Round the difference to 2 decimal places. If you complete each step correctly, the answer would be 0.17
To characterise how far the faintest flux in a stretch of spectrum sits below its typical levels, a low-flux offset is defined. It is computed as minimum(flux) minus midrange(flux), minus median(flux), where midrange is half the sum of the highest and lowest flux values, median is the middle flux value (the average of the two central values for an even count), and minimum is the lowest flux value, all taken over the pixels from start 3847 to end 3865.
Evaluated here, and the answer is -216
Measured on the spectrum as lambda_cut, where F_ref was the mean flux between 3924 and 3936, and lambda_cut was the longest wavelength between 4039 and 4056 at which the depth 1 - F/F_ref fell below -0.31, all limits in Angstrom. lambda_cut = 4055.11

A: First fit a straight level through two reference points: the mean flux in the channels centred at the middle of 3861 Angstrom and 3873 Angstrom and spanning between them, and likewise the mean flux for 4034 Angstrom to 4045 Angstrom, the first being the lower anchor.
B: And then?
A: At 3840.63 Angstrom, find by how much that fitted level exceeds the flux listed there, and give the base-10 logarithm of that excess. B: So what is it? 1.6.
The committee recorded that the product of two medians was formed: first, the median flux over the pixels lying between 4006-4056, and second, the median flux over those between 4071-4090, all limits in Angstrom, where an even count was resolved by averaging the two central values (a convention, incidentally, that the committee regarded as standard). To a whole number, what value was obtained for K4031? 34498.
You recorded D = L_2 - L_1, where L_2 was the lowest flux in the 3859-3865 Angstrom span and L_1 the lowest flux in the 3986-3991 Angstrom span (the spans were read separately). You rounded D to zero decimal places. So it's -27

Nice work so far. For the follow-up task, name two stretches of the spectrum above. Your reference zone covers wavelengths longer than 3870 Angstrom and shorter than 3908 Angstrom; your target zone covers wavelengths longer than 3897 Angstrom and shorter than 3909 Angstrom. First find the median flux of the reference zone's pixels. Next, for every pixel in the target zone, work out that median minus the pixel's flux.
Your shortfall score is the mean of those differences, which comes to -15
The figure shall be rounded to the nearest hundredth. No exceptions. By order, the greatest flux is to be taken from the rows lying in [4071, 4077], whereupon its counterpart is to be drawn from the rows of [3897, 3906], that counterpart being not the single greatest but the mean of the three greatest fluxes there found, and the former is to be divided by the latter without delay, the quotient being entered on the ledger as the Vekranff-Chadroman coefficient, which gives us 1.08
